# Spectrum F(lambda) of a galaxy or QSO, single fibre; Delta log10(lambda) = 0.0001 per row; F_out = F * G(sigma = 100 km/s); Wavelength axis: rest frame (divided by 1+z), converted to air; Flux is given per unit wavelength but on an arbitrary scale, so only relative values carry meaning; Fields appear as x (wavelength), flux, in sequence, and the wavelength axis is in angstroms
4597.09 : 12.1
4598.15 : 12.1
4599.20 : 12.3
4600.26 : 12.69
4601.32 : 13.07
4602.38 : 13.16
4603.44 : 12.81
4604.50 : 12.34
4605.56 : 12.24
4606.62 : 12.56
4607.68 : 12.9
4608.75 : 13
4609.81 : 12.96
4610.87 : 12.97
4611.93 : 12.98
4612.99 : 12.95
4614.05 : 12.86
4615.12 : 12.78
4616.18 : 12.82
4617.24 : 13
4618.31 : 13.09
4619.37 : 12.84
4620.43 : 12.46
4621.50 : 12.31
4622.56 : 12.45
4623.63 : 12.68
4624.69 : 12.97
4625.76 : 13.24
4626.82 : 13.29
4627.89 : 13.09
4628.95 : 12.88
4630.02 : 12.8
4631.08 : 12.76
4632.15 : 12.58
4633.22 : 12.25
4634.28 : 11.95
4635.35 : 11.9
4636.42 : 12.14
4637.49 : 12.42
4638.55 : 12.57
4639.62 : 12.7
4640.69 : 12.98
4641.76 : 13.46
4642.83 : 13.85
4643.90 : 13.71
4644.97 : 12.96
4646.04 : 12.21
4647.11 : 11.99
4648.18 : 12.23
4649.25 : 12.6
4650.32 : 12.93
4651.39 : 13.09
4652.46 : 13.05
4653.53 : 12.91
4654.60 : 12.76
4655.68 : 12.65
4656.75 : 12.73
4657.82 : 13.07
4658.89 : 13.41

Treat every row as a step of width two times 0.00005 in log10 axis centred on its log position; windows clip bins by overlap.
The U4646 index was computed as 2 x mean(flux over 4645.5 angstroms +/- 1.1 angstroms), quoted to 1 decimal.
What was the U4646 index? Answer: 25.2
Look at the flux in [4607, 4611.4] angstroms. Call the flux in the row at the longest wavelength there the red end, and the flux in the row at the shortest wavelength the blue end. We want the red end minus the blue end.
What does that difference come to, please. 0.1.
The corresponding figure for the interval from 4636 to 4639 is 0.4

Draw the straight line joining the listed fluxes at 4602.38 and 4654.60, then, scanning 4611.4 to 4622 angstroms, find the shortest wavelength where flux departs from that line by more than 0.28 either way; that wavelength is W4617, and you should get 4615.12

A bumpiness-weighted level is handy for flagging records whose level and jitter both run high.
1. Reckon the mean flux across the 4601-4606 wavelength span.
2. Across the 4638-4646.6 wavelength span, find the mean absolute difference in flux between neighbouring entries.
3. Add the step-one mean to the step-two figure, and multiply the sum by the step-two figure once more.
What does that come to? 5.5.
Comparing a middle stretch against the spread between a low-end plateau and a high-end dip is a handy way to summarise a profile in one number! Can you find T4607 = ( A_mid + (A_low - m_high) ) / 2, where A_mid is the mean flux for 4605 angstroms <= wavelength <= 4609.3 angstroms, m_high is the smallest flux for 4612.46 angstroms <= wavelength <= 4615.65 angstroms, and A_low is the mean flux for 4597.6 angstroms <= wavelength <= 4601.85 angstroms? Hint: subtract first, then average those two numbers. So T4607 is 6.22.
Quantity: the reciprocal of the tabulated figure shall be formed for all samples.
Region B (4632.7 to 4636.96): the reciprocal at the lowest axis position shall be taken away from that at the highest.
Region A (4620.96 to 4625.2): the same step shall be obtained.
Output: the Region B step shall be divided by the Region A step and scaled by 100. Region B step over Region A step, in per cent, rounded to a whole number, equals -18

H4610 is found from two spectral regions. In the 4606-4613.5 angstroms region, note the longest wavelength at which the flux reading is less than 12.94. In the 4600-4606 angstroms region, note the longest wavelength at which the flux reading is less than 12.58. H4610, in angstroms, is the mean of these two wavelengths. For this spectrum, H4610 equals 4606.6 angstroms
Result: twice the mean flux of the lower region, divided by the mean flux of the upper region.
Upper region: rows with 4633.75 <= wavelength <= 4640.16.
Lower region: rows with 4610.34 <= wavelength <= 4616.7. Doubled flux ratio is 2.10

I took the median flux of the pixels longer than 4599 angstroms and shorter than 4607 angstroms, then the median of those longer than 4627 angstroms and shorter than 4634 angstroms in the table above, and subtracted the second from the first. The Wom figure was -0.2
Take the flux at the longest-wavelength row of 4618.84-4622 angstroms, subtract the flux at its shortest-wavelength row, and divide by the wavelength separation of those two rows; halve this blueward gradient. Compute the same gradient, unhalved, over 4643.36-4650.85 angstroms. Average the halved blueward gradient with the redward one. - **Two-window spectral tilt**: -0.12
